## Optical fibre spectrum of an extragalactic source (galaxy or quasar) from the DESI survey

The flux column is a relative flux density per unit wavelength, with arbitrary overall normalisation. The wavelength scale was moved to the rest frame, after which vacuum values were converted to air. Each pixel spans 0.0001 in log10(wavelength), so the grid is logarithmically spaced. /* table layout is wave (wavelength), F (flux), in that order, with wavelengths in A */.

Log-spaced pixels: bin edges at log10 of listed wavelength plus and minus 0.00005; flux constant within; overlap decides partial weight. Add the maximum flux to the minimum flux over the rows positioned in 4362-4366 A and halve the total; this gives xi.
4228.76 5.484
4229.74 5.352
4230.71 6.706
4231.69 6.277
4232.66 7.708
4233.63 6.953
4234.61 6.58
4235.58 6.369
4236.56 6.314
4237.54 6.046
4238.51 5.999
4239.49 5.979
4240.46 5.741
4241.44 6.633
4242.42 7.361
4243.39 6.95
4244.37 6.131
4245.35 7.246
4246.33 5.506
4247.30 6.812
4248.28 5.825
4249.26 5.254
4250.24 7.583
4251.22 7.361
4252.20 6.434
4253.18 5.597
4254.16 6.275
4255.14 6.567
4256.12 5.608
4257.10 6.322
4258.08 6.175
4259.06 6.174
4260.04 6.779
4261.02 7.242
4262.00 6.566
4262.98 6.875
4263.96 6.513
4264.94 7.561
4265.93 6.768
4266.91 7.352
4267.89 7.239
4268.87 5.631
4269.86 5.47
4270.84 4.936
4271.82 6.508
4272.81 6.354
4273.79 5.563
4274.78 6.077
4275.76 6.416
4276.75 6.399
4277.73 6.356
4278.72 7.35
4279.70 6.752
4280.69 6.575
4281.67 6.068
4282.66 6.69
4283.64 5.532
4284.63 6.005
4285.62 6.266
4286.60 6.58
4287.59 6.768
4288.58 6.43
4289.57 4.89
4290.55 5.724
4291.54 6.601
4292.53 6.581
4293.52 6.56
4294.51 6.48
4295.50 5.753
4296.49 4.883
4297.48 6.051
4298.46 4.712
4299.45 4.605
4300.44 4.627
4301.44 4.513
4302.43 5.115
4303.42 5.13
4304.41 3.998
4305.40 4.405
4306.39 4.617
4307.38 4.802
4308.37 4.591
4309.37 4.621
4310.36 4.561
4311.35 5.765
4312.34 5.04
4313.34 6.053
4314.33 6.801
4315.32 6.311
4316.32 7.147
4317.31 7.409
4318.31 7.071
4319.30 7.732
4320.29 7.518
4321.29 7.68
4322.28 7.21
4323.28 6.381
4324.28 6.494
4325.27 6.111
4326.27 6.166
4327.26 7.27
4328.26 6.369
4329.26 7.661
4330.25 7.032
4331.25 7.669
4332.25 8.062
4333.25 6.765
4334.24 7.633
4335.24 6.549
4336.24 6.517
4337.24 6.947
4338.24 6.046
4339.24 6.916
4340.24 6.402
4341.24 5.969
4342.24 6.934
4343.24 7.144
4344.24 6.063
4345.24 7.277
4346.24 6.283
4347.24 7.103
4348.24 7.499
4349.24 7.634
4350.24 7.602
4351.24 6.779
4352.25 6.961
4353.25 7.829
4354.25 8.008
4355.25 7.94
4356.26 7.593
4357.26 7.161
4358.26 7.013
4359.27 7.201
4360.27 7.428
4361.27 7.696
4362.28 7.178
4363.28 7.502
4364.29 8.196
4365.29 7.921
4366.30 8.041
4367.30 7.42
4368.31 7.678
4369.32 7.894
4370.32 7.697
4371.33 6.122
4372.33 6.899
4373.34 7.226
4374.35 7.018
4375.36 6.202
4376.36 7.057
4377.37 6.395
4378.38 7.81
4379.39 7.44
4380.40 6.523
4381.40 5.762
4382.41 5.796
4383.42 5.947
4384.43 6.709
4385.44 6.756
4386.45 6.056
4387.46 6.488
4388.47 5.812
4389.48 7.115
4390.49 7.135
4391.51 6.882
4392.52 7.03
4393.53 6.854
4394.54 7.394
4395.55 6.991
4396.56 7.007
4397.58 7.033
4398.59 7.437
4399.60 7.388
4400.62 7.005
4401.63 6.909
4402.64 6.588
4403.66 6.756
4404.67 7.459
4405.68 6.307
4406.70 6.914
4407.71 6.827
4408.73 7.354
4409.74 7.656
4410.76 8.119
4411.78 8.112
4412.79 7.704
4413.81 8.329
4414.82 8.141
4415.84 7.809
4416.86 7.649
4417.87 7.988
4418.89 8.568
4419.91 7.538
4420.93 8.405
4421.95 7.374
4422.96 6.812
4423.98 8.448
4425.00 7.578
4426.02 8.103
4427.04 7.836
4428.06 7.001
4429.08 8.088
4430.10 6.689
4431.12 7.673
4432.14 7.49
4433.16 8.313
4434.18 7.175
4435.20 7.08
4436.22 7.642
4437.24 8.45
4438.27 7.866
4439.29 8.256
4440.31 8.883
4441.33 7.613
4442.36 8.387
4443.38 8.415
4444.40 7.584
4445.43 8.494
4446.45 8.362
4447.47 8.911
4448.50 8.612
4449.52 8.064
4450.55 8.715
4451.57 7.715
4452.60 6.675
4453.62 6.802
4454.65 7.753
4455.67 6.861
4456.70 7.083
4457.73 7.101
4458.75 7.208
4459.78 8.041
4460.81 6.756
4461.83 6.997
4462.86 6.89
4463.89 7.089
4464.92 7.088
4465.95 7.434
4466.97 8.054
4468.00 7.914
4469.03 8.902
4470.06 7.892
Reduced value 7.7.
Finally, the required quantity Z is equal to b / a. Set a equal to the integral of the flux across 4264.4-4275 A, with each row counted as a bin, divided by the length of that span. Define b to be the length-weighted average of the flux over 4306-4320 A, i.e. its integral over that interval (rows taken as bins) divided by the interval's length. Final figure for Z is 0.94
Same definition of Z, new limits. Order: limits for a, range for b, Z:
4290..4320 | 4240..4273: 1.15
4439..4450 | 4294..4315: 0.61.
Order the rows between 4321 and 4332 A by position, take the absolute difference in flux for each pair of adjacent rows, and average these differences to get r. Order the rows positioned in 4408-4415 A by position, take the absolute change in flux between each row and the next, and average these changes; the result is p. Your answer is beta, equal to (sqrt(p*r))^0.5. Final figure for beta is 0.679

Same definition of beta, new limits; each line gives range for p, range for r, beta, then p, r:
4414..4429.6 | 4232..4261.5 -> 0.826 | 0.7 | 0.65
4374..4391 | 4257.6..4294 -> 0.762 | 0.6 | 0.54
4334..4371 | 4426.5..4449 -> 0.754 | 0.5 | 0.68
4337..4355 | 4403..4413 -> 0.737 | 0.6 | 0.47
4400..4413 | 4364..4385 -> 0.691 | 0.4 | 0.57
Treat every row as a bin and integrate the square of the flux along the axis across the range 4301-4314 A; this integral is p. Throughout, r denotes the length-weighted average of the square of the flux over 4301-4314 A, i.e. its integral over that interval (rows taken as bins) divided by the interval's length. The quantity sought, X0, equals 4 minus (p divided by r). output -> -9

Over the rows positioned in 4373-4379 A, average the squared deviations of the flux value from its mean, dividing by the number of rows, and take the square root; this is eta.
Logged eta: 0.53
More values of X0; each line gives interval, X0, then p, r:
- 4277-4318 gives -37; 1396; 34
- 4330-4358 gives -24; 1415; 51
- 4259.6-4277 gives -13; 734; 42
